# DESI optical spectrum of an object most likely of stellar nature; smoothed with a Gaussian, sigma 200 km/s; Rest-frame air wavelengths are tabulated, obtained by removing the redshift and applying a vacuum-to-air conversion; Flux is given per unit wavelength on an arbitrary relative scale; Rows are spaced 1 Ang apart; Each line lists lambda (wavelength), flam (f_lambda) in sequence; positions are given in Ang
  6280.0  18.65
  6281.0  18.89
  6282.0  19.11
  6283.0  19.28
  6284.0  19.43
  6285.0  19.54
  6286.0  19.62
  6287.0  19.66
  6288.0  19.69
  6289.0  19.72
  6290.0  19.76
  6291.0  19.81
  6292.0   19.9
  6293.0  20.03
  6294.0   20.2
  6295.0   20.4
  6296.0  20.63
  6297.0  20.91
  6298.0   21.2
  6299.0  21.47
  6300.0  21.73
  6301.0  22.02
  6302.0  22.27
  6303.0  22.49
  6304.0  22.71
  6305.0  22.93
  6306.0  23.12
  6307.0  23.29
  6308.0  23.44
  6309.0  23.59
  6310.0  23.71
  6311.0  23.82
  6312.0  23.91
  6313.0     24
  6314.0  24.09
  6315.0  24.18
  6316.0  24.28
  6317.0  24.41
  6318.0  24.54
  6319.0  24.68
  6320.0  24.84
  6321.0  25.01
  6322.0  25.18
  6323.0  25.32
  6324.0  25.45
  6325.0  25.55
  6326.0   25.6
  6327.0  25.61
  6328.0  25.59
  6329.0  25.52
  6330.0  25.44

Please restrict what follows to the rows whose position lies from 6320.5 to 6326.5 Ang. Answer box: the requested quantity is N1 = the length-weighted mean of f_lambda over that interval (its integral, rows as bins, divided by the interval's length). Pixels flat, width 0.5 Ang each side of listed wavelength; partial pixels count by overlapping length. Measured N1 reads 25.4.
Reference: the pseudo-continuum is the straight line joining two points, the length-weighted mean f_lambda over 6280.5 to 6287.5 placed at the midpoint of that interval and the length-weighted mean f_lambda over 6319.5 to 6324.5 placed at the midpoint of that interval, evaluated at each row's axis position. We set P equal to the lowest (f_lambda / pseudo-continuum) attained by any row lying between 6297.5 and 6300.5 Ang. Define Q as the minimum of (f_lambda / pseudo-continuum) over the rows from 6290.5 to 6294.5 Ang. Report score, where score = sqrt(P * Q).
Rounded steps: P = 0.99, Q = 0.97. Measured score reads 0.98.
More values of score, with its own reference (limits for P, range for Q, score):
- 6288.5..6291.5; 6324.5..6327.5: 0.98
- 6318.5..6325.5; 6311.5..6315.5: 1.00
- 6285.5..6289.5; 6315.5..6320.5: 0.99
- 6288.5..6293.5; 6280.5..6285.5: 0.98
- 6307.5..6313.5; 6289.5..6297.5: 0.99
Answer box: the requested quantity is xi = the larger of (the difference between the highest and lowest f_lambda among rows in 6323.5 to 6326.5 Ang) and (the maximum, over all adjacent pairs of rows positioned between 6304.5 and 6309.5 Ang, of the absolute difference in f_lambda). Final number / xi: 0.2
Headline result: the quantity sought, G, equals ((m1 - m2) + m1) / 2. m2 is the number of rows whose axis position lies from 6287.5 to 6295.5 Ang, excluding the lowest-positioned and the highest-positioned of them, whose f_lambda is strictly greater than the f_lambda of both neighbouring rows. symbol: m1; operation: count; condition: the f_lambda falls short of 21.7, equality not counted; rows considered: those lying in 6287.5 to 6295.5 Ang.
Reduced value 8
